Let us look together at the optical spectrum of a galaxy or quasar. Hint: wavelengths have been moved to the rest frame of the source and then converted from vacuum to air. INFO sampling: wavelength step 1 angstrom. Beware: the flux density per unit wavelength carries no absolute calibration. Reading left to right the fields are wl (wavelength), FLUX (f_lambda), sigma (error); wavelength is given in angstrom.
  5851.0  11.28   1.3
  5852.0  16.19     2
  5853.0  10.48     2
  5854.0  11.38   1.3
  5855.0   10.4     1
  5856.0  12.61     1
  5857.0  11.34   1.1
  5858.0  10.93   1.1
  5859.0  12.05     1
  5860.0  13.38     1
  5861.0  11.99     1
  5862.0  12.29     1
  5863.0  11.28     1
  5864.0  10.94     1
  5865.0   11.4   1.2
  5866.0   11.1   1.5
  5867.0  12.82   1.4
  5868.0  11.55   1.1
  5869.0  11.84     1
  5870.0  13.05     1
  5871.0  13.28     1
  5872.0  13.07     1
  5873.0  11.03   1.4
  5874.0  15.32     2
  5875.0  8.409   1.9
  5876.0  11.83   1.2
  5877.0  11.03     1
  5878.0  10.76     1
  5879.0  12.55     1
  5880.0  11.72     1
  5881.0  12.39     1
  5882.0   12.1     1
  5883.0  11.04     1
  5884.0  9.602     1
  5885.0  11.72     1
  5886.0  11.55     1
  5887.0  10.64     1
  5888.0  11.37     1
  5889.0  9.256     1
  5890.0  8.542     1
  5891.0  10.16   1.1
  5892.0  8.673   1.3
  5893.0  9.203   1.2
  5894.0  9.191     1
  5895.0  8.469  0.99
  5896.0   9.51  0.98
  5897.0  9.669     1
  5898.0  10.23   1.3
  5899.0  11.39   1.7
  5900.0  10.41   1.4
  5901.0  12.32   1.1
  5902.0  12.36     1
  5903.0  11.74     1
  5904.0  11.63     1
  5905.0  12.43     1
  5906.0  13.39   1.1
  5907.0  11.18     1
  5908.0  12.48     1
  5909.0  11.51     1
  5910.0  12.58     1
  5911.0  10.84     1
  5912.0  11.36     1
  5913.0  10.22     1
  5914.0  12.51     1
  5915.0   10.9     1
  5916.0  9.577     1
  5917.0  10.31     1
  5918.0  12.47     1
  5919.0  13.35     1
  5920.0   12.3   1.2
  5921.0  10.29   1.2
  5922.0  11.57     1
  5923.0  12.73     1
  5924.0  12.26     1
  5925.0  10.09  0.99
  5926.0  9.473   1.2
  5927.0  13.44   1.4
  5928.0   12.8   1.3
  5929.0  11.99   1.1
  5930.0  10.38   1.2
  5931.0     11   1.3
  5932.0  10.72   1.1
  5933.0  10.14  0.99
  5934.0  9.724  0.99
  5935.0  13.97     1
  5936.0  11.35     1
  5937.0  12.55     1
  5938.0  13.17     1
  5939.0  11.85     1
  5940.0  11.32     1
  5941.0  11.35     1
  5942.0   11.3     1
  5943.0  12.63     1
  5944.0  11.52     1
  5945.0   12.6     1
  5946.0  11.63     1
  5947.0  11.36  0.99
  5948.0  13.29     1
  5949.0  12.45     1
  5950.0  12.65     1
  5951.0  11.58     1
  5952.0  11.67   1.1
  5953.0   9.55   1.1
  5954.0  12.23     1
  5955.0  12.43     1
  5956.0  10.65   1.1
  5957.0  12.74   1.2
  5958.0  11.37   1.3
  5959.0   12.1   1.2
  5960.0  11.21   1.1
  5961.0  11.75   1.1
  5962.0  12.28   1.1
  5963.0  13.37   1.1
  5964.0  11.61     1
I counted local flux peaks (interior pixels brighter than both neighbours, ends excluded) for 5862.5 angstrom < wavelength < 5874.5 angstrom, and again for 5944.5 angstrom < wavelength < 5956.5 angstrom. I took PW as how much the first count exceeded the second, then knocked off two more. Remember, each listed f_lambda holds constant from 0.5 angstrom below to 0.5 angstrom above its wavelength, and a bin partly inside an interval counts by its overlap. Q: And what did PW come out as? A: -3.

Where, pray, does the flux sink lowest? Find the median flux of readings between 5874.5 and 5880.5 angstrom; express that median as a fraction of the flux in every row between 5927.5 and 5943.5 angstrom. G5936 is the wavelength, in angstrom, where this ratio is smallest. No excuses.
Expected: 5935.0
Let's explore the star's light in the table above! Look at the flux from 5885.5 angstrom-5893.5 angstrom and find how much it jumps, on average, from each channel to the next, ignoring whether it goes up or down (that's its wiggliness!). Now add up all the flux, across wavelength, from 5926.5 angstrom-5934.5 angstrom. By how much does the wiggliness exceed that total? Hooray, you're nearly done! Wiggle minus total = -89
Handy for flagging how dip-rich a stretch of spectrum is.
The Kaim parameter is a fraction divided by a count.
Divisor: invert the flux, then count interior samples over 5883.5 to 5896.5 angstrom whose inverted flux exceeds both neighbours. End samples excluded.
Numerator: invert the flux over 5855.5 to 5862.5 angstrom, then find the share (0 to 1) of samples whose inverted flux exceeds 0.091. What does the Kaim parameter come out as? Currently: 0.036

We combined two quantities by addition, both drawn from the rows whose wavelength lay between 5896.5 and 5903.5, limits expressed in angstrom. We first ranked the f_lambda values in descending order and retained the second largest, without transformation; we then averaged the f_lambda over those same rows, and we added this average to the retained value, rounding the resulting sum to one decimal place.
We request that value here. 23.5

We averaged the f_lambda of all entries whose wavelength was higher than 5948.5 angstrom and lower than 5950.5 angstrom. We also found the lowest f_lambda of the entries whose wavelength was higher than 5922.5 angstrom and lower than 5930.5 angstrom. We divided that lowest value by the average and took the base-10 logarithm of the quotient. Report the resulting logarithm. -0.12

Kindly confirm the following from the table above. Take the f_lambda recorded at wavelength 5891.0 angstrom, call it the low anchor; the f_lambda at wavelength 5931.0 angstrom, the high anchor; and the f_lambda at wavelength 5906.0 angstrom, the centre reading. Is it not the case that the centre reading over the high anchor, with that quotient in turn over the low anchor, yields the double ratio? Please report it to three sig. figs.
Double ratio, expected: 0.120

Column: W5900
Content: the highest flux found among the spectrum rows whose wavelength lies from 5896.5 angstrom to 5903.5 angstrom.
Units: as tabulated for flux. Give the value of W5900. 12.36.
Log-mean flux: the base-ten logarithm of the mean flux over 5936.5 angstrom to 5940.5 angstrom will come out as 1.09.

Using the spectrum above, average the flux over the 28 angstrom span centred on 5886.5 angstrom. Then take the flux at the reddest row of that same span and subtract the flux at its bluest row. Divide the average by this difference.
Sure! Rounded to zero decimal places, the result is -17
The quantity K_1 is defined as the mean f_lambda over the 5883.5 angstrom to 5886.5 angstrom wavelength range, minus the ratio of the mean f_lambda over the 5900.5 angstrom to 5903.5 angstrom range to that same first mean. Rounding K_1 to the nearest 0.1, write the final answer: 9.8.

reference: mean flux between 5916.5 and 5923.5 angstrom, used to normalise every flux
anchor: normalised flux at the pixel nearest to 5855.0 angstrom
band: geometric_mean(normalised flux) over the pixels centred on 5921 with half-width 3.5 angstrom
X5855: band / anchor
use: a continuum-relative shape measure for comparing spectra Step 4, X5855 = 1.16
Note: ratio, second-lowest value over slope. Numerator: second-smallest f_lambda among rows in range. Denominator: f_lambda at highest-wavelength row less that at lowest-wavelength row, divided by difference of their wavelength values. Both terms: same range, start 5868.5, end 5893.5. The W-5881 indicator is -78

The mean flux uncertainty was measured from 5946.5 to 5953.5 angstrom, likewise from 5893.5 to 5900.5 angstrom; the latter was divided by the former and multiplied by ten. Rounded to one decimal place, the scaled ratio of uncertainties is 11.6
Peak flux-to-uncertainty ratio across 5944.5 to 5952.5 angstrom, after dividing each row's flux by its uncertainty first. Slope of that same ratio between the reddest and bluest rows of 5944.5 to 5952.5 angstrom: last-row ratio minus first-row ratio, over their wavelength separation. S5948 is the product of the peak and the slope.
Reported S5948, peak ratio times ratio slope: -4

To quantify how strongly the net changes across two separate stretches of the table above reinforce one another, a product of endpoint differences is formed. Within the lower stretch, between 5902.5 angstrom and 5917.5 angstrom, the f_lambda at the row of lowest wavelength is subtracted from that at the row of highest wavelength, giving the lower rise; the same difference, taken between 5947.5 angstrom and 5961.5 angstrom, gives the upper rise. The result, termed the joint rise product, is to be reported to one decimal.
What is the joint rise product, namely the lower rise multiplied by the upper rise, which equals 2.2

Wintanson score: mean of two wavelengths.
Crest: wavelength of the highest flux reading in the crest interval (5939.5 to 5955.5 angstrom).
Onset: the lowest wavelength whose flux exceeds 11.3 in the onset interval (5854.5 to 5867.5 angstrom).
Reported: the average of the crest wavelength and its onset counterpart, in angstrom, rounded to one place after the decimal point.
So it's 5902.0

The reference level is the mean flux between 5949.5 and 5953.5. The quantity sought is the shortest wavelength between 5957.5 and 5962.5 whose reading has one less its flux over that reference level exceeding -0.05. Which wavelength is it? 5958.0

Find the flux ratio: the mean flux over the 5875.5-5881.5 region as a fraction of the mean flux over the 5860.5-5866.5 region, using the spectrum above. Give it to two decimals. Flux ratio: 1.02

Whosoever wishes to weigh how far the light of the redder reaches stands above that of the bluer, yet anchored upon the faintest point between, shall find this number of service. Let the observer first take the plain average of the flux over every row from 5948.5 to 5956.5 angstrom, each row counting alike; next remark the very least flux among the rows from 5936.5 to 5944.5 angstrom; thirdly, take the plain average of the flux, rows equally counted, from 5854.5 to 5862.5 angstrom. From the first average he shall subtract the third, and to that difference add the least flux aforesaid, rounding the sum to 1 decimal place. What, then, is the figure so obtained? 11.1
